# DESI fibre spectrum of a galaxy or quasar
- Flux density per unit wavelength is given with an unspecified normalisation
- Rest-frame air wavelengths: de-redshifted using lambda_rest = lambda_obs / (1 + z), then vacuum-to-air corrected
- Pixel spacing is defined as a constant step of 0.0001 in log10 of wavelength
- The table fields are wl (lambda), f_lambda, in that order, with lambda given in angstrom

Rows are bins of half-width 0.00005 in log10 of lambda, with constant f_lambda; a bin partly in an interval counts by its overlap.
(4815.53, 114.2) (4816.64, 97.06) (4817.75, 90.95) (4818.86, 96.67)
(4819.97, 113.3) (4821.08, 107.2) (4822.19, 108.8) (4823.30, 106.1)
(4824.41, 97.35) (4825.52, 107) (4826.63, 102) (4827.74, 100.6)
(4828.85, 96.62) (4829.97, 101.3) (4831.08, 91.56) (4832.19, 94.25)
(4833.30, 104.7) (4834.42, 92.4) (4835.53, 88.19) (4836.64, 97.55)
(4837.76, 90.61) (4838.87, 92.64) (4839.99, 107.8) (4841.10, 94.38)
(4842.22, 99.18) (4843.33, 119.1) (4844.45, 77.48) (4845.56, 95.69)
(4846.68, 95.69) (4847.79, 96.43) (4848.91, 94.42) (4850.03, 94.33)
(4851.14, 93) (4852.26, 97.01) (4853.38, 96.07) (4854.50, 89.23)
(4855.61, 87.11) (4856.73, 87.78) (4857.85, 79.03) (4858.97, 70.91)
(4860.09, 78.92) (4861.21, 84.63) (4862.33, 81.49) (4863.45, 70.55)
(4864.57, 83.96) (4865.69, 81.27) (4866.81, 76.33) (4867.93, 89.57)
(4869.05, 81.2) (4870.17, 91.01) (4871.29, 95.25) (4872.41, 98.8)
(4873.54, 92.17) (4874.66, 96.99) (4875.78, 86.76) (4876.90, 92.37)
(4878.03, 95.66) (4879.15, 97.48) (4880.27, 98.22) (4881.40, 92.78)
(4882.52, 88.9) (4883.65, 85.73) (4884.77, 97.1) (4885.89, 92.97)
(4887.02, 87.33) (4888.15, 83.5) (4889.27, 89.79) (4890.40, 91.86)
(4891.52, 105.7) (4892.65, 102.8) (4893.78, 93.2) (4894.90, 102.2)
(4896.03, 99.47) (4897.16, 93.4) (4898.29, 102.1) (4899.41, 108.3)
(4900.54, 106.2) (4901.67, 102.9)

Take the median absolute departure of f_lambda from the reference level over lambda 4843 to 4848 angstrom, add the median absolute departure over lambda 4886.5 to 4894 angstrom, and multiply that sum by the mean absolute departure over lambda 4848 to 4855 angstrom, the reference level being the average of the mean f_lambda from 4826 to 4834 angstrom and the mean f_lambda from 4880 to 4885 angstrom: 18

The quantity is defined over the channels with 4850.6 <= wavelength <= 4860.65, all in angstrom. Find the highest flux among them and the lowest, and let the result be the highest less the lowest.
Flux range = 26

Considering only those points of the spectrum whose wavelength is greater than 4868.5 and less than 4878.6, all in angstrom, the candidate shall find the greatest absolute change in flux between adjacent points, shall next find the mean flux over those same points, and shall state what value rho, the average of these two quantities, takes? 51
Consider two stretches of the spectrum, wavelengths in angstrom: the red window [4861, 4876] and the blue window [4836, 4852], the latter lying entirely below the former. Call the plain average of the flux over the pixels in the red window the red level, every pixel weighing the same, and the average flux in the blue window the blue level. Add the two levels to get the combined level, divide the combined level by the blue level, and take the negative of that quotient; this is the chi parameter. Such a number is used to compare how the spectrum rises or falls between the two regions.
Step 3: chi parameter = -1.90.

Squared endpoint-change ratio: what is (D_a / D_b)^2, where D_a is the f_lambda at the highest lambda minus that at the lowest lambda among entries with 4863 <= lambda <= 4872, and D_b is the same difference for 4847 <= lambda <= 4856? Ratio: 7.0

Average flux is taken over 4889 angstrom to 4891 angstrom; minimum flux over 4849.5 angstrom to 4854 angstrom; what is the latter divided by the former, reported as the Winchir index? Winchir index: 1.02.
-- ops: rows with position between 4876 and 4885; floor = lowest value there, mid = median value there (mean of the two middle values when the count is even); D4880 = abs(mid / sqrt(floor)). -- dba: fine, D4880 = 10.2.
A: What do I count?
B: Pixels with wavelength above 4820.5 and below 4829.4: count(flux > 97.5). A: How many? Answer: 6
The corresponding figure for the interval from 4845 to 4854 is 0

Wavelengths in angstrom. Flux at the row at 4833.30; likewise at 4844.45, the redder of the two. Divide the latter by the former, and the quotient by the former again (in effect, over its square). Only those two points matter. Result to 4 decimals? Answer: 0.0071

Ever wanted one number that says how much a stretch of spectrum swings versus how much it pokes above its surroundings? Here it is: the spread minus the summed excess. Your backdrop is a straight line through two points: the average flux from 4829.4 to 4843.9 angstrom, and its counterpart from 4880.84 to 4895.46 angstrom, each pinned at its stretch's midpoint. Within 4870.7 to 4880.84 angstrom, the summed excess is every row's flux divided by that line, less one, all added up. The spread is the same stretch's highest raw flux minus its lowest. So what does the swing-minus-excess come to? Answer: 12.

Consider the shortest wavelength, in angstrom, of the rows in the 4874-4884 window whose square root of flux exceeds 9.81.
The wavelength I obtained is 4874.66 angstrom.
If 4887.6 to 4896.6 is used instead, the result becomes 4891.52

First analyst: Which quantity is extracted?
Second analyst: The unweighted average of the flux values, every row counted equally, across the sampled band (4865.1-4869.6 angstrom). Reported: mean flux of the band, 82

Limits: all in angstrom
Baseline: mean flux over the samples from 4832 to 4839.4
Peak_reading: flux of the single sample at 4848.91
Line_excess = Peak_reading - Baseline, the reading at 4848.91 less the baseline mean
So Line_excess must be 0.1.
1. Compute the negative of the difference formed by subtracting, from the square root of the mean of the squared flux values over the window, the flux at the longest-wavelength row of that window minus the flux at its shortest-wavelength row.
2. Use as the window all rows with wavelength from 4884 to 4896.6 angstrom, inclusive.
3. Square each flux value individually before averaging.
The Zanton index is -93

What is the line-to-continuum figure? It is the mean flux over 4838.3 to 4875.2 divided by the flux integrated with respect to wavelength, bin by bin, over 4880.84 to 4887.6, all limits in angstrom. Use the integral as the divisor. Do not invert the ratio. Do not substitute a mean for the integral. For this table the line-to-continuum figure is 0.147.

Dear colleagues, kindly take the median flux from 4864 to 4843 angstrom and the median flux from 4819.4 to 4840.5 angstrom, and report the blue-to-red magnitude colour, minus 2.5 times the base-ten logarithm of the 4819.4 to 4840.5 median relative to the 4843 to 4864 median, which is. -0.13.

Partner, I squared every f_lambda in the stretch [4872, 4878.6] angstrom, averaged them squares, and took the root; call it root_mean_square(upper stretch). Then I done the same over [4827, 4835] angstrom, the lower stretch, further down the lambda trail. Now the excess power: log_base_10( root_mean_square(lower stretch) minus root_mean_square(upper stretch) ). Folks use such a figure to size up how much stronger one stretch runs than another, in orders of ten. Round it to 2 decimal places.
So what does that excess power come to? 0.55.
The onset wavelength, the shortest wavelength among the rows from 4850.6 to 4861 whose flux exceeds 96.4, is 4852.26 angstrom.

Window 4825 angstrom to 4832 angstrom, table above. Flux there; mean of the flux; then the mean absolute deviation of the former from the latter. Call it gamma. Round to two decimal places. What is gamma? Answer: 3.84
